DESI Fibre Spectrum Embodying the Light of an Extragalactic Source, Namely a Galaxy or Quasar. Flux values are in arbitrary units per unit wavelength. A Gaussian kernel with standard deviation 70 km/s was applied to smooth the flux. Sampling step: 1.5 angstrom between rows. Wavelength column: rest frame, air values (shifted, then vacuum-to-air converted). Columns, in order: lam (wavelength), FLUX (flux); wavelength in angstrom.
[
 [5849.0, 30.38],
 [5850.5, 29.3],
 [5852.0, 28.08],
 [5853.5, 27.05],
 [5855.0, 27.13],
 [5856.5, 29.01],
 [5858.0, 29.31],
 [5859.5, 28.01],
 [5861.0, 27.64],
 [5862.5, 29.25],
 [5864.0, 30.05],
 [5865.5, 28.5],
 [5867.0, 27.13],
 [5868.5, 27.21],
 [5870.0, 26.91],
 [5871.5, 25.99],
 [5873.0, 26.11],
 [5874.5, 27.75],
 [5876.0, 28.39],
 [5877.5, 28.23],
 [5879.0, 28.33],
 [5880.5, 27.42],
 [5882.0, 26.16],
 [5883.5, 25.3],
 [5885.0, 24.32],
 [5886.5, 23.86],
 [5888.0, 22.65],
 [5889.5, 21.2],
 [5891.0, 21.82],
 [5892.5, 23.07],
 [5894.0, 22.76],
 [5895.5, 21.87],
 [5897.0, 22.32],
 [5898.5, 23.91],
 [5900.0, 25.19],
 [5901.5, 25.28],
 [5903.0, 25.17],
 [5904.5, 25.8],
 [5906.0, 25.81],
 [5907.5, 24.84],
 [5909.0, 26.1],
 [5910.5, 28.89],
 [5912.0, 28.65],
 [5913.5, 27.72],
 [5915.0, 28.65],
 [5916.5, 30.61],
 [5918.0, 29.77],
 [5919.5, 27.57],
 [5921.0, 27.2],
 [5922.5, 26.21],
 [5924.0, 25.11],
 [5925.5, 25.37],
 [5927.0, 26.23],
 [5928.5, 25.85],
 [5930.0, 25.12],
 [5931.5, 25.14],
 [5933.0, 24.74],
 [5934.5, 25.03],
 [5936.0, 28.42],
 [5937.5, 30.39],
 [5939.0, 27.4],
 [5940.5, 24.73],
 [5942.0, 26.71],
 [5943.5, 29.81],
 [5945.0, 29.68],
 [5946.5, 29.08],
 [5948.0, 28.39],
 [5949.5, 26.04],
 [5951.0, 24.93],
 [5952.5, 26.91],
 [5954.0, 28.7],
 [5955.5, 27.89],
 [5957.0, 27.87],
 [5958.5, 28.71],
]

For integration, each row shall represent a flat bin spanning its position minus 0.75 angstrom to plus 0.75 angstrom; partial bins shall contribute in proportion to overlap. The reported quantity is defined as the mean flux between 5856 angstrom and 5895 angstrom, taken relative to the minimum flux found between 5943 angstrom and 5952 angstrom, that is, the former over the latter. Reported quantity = 1.06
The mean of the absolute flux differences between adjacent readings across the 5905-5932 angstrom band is 0.99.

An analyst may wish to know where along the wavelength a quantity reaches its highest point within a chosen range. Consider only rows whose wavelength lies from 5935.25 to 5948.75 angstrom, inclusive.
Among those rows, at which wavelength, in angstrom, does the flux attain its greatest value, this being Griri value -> 5937.5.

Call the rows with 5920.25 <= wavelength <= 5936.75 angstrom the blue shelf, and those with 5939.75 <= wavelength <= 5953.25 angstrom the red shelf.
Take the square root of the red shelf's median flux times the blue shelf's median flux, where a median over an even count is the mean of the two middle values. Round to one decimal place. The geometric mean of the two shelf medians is 26.1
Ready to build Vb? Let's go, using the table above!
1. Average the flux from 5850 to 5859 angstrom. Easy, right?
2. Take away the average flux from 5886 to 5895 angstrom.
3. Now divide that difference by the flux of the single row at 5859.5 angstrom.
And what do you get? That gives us 0.21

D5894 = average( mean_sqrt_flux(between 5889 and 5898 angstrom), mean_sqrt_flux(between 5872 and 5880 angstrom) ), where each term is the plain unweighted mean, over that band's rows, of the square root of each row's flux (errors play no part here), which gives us 4.99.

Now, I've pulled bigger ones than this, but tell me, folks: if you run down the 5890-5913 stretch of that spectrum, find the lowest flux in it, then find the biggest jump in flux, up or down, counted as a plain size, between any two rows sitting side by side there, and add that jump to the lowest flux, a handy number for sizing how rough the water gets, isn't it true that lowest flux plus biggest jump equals 25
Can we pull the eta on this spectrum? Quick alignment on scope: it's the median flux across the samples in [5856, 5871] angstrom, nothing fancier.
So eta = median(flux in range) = 28.3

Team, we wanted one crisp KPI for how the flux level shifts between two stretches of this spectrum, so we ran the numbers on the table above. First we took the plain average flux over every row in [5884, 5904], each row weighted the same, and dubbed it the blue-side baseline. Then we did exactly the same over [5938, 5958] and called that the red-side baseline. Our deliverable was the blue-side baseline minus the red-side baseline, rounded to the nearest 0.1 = -4.2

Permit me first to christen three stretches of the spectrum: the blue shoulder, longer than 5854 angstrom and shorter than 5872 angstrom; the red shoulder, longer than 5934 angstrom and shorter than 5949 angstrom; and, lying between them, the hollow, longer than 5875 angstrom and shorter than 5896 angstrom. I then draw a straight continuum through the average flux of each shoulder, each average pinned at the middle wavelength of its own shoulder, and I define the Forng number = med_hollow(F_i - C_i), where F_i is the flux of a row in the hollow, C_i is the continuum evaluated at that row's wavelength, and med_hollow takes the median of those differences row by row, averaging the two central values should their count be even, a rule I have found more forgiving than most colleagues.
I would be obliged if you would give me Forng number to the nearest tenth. -3.9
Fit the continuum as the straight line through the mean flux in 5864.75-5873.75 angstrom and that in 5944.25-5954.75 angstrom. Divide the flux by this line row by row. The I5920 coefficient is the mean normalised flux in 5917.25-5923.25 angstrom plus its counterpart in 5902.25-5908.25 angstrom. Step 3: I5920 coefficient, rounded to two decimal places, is 1.94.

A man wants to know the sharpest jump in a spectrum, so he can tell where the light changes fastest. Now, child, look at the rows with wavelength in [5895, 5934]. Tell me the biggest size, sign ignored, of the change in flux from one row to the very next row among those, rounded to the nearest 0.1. 2.8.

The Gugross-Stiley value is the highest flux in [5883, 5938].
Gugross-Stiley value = 30.61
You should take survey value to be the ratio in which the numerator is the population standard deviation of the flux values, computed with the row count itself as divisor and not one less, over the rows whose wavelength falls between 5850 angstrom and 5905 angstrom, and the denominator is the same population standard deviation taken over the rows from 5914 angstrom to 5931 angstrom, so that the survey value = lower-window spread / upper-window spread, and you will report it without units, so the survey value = 1.3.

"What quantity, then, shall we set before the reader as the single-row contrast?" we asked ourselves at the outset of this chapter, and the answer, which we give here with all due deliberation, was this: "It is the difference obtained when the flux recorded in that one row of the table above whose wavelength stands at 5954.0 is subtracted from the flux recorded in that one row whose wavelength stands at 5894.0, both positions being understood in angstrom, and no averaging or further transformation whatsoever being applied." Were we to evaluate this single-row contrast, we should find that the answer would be -5.9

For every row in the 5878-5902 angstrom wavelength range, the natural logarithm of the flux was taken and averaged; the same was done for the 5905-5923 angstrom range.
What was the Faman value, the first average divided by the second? 0.96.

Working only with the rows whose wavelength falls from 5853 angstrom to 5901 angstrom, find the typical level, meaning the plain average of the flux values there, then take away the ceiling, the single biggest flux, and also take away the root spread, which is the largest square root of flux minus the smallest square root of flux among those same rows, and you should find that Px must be -4.9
